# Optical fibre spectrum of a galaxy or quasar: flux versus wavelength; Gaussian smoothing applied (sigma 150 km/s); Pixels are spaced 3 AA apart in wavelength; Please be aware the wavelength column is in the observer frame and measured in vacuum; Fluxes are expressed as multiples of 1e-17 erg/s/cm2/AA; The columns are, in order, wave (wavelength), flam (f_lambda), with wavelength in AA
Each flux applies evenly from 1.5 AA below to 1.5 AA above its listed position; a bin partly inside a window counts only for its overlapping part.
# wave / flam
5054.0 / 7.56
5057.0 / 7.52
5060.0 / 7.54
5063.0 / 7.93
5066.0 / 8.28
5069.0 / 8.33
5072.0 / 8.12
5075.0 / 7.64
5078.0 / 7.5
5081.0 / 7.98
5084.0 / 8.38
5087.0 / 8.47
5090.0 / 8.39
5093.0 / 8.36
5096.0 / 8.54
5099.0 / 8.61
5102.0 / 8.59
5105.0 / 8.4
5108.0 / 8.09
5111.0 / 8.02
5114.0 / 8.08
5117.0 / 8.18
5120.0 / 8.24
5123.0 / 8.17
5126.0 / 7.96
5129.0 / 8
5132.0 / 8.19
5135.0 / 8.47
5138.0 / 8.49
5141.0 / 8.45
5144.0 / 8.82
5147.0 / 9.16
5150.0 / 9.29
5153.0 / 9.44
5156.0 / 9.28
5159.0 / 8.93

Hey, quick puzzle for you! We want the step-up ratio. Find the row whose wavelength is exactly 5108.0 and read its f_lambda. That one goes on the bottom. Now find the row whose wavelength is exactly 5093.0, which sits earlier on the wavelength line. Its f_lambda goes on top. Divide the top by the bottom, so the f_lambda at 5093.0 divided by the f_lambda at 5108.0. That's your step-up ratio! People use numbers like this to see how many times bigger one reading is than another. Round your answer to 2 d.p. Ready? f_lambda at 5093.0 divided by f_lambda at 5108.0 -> 1.03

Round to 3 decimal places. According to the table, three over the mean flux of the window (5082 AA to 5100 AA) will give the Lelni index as 0.355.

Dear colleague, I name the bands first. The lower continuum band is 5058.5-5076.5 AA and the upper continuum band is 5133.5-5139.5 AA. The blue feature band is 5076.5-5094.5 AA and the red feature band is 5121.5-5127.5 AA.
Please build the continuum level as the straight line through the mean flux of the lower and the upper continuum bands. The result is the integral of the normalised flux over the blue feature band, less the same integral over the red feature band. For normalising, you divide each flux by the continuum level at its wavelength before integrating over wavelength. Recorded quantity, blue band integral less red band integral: 12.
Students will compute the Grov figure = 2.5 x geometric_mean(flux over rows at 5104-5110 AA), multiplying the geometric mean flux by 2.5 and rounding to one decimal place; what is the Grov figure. 20.6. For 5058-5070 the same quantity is 20.0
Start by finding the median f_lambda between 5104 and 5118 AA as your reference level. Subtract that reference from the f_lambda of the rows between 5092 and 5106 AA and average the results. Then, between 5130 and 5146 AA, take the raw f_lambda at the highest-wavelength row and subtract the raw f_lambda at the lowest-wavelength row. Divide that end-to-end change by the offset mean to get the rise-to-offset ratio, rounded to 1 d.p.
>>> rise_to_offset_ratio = 1.5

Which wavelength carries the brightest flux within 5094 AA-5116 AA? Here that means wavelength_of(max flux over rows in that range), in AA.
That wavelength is 5099.0 AA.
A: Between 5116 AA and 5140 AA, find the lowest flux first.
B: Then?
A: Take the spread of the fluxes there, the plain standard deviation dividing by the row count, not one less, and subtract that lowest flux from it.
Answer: -7.8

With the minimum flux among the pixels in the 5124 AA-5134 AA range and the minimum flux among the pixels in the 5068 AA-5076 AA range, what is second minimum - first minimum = -0.32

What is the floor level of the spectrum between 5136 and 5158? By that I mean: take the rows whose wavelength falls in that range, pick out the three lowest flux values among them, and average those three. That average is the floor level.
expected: 8.59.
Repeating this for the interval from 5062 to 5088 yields 7.69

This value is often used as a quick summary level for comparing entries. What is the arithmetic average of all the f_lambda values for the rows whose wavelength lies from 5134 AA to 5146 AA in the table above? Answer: 8.6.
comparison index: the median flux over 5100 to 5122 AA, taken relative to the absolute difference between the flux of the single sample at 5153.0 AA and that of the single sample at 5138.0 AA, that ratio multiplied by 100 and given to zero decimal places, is 861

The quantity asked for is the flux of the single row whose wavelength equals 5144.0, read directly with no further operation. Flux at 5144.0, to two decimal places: 8.82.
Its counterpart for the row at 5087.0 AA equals 8.47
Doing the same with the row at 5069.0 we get 8.33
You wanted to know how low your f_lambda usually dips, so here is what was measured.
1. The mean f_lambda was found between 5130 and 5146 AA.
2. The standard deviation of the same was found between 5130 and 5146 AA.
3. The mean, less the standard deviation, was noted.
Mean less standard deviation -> 8.3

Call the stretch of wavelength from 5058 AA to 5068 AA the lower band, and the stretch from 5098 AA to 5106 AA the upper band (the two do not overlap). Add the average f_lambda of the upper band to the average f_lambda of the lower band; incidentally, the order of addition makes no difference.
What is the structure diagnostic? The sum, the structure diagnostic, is 16.45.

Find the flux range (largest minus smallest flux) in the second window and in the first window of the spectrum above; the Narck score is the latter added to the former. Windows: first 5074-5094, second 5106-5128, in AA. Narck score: 1.25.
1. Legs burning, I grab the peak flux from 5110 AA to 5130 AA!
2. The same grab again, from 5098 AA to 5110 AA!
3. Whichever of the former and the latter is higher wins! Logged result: 8.61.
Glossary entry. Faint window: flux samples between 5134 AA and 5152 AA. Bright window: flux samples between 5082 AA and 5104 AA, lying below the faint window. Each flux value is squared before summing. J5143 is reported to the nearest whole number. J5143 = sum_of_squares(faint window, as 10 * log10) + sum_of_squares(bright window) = 530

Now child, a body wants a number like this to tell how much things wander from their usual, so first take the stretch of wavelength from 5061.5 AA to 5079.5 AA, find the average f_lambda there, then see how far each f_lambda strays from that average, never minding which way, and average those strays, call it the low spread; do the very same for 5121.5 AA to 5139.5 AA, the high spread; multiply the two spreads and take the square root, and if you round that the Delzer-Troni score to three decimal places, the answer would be 0.222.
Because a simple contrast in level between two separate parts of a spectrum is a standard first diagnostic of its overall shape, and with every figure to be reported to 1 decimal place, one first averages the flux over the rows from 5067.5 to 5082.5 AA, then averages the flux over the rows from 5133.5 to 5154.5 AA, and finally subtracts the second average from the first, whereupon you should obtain -1.0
